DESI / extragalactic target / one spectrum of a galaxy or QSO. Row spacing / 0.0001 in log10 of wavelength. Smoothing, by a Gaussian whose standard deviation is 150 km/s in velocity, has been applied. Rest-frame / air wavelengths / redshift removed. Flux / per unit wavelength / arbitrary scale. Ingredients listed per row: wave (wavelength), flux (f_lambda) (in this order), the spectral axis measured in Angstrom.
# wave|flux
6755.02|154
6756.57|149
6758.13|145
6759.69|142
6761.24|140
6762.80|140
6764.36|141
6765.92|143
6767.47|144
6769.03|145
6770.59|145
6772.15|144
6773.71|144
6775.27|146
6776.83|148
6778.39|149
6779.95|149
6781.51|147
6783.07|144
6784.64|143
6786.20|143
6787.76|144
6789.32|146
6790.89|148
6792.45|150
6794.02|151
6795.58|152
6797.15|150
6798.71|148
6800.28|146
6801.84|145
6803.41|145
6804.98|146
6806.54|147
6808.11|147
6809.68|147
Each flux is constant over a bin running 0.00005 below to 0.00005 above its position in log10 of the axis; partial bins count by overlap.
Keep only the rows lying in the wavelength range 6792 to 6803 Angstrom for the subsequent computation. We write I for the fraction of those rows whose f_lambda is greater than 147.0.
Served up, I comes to 0.7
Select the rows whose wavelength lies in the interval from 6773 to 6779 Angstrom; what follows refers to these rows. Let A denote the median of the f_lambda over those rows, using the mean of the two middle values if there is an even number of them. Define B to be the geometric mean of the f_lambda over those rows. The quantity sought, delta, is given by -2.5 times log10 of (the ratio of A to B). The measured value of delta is -0.0019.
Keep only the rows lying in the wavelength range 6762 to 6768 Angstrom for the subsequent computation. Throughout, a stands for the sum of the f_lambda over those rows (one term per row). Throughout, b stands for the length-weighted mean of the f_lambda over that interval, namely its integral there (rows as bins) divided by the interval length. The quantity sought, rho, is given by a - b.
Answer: 426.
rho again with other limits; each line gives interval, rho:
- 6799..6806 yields 436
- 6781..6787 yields 433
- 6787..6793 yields 441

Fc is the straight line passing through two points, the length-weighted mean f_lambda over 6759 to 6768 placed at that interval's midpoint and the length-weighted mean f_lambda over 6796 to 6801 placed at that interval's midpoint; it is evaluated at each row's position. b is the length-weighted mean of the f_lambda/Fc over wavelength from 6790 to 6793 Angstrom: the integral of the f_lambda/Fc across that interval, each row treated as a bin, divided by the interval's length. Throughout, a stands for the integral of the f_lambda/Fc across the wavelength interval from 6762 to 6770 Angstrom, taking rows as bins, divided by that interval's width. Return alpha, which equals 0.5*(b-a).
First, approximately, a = 1.00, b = 1.01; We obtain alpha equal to 0.00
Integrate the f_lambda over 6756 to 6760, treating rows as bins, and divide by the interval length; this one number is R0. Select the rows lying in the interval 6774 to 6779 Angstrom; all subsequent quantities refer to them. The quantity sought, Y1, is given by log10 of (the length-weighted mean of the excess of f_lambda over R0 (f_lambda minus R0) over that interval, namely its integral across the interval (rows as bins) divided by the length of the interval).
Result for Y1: 0.30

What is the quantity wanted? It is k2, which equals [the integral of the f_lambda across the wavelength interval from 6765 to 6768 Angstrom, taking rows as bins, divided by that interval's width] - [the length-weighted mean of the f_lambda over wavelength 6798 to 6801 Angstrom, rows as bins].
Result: -3.2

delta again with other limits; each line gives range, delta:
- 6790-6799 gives -0.0013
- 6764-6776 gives -0.0001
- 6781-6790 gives 0.0037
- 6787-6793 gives -0.0001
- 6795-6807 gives 0.0063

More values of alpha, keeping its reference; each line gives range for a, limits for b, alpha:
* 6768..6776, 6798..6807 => -0.01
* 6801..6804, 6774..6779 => 0.02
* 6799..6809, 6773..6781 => 0.02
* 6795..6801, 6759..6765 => 0.00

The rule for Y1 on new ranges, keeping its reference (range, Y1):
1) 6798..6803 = -0.02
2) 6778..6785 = 0.08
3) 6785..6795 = 0.23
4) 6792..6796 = 0.76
